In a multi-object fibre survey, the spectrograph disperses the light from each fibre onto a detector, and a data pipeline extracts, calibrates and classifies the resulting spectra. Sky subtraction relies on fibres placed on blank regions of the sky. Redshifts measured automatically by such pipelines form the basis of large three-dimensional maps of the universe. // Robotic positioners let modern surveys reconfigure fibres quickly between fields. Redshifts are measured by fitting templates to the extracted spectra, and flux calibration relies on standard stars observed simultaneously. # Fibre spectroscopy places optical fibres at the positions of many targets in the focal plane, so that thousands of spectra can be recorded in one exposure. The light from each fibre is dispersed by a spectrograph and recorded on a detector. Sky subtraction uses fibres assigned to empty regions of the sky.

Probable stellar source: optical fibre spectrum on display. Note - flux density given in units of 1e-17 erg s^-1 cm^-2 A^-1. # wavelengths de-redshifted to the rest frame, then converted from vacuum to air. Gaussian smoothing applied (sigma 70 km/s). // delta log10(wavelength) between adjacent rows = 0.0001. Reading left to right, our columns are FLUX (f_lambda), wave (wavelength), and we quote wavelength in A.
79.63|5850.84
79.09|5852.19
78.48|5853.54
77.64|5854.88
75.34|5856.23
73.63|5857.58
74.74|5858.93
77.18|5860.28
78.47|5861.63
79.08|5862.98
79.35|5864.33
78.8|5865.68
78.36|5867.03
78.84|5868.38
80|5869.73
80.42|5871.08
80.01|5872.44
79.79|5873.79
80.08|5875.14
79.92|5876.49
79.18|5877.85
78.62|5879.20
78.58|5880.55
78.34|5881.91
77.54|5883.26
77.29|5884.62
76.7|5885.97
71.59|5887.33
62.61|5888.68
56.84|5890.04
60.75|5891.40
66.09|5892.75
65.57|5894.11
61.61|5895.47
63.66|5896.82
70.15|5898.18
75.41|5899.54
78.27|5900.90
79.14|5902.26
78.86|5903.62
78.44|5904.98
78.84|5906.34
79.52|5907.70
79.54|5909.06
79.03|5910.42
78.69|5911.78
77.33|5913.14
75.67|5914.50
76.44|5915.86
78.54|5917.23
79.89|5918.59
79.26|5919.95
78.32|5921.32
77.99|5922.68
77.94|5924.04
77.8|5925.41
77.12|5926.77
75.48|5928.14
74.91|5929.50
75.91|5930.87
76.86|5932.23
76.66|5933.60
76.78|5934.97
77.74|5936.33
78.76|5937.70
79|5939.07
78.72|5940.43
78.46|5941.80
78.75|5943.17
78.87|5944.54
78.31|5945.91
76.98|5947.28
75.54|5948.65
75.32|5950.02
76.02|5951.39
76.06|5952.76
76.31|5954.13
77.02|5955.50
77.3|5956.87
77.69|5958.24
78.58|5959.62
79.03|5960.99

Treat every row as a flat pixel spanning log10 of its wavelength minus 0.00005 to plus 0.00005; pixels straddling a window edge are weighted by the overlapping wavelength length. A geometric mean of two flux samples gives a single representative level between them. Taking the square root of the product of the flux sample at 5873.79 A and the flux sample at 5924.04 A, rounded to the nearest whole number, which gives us 79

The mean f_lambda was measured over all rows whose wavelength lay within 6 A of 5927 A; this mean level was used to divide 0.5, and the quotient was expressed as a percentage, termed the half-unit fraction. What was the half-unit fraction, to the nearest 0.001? 0.650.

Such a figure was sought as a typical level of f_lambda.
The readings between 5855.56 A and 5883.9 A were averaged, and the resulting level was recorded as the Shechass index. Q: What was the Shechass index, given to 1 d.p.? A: 78.4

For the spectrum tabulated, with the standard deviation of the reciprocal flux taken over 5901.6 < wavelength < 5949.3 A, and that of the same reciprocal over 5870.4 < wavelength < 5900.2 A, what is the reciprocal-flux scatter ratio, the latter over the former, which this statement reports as 7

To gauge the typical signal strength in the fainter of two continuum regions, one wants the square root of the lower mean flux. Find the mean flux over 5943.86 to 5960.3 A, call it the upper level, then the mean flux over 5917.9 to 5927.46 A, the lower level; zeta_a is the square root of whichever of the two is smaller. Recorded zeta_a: 8.77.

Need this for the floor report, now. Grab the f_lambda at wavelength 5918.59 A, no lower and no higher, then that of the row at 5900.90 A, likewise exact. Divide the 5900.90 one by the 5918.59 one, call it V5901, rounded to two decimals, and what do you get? 0.98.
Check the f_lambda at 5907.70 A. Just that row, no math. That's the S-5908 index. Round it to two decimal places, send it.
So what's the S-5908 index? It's 79.52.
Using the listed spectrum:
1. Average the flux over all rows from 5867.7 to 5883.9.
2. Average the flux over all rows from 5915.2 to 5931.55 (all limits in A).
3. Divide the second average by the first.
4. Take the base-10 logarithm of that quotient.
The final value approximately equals -0.010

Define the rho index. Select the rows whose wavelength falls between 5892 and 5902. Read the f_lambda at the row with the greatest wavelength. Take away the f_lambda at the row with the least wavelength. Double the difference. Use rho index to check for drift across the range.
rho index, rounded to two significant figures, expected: 24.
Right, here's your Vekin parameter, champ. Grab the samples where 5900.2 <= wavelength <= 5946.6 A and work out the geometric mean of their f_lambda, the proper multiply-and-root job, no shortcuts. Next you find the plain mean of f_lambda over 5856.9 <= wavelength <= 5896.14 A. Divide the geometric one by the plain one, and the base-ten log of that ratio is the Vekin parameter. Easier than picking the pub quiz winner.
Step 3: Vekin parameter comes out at 0.02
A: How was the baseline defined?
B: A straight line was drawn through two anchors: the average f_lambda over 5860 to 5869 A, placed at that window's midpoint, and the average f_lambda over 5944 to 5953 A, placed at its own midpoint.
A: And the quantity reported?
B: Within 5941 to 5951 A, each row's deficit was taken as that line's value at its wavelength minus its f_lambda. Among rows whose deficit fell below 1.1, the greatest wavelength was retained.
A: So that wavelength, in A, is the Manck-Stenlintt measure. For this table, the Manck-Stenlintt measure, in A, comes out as 5947.28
